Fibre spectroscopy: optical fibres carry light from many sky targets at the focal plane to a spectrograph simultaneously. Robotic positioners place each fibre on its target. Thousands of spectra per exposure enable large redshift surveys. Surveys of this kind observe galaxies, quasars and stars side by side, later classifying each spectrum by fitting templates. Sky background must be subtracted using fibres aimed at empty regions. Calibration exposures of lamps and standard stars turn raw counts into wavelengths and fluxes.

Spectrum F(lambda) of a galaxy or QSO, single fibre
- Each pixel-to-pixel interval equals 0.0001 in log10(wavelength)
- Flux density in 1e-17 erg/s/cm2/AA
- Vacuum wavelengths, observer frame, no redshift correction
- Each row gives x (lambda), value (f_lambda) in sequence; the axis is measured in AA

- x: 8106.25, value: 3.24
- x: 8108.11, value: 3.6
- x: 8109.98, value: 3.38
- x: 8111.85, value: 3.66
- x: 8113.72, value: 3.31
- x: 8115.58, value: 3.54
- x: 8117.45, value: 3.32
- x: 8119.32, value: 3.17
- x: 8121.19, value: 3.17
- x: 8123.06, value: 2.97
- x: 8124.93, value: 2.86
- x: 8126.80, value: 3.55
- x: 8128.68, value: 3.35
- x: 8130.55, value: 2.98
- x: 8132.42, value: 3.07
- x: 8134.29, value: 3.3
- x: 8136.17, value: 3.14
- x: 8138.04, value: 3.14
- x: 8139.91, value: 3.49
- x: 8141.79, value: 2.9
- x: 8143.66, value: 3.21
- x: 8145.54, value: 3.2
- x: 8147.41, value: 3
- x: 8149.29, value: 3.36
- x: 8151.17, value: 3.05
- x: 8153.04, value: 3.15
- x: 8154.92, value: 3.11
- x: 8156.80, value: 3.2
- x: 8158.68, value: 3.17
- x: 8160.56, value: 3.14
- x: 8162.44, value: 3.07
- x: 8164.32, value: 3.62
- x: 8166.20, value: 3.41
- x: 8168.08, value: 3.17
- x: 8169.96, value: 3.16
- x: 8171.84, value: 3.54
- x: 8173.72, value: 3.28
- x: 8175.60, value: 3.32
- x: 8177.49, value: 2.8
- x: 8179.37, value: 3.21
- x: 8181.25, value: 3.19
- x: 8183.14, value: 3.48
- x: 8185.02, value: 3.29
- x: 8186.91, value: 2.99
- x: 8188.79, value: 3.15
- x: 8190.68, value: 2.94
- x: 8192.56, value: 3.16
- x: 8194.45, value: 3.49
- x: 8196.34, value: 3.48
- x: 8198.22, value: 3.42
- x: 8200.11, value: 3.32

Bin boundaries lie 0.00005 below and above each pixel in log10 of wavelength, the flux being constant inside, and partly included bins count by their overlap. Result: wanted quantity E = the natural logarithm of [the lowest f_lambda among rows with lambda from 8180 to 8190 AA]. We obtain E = 1.10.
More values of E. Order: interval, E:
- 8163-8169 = 1.15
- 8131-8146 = 1.06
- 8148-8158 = 1.12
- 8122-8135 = 1.05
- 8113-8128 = 1.05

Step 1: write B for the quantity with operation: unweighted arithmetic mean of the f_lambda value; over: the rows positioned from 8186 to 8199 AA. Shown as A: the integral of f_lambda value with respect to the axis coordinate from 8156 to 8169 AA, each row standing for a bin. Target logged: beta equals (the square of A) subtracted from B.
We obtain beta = -1786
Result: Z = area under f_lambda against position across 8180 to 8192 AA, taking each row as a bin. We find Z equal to 38.1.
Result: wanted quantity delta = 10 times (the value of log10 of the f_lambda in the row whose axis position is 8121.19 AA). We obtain 5.01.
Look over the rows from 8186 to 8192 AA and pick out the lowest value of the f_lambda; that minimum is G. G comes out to 2.94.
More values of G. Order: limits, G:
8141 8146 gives 2.9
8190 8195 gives 2.94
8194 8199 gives 3.42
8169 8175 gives 3.16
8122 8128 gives 2.86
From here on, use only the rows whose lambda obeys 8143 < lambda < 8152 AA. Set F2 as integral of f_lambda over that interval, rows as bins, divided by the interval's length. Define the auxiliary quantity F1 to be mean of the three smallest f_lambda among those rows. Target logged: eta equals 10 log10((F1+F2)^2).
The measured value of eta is 15.9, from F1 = 3.08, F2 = 3.16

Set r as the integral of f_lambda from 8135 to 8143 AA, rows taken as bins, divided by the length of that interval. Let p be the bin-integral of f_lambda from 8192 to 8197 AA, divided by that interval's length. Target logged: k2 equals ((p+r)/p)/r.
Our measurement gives 0.611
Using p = 3.38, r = 3.17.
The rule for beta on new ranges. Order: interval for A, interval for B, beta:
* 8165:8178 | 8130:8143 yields -1795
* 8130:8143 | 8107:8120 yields -1677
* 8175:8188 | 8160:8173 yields -1704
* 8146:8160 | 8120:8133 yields -1941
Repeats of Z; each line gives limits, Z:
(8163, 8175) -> 40.3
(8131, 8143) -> 38.0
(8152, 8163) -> 34.6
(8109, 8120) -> 37.4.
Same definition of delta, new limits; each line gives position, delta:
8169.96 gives 5.00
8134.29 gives 5.19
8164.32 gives 5.59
